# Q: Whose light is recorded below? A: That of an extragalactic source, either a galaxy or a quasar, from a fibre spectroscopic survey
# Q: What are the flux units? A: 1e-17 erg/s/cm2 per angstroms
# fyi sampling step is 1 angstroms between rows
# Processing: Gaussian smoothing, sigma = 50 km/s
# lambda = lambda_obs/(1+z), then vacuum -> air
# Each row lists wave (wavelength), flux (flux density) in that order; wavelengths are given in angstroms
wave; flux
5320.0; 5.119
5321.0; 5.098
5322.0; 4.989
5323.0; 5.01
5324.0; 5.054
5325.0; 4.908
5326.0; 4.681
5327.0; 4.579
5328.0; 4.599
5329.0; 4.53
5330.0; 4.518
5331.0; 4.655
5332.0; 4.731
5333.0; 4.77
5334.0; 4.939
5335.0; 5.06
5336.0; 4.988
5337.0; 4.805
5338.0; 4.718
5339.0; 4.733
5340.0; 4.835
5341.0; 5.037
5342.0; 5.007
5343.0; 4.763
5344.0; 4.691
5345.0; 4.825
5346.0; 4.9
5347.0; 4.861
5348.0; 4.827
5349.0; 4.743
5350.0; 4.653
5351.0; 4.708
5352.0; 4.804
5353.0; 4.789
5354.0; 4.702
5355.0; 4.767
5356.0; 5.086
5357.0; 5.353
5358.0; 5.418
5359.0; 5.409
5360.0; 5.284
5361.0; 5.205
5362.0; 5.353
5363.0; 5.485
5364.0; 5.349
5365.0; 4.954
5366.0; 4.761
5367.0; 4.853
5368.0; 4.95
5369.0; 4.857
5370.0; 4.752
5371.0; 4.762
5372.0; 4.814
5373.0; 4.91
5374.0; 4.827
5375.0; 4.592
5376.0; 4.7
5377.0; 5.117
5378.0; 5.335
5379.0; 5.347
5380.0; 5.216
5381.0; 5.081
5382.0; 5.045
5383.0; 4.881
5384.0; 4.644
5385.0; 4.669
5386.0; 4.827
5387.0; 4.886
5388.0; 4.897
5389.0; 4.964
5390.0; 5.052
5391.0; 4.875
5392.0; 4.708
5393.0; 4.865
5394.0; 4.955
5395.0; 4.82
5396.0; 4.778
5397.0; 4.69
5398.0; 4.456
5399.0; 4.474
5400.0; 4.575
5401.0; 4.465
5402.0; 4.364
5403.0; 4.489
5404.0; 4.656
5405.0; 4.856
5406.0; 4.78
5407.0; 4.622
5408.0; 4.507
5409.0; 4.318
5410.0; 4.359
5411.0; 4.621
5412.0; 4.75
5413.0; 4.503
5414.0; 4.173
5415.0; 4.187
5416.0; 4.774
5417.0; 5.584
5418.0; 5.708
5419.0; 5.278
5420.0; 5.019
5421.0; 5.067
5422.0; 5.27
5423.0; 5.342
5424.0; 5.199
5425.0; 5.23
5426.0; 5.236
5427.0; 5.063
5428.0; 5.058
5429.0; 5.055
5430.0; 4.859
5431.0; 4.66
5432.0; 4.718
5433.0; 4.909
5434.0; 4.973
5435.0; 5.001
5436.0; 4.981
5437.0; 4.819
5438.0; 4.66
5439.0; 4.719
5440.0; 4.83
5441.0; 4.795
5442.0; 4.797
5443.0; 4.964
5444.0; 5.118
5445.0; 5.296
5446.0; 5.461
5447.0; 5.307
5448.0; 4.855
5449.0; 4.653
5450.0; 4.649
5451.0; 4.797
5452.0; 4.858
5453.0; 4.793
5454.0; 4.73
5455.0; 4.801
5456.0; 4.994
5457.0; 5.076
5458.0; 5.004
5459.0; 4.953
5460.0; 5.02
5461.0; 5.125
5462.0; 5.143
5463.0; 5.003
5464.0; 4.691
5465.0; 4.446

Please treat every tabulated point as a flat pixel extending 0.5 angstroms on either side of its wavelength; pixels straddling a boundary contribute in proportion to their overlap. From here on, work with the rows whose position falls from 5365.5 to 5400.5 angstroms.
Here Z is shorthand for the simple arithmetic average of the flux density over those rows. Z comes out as 4.86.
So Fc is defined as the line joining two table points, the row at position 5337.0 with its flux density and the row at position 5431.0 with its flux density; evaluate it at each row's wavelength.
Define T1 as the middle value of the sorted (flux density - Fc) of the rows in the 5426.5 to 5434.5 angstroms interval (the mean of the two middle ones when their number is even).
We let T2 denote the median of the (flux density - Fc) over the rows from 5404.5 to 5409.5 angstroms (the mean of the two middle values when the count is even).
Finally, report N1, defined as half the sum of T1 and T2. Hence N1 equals 0.1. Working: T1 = 0.28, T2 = -0.08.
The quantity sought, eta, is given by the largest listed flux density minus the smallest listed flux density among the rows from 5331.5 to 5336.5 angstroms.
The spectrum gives 0.33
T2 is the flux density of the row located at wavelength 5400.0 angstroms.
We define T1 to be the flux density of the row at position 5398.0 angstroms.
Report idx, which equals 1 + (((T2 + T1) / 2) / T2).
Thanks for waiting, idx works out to 1.99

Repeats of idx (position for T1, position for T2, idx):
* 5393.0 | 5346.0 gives 2.00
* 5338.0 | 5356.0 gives 1.96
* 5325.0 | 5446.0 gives 1.95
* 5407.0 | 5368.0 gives 1.97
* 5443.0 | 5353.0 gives 2.02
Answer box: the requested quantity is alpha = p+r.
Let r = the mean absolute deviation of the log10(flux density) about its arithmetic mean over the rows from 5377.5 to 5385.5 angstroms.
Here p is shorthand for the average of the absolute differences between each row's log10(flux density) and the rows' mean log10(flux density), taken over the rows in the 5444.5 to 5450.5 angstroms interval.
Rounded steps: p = 0.027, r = 0.019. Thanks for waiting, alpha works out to 0.047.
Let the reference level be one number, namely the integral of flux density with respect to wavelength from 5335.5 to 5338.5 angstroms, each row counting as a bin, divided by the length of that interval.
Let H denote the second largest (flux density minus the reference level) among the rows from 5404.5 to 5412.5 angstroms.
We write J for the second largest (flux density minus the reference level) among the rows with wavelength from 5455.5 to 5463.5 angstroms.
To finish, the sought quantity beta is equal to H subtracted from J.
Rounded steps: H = -0.1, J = 0.3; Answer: 0.3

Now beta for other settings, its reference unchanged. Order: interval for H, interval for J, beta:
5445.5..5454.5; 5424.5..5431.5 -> -0.1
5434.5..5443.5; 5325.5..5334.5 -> -0.2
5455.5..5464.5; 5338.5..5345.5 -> -0.1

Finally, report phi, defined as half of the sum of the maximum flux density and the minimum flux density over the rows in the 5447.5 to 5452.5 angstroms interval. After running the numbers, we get 4.75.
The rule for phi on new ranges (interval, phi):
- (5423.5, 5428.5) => 5.15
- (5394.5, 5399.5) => 4.64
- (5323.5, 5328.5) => 4.82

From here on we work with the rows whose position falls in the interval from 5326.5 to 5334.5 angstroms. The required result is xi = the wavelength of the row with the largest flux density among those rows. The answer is 5334.0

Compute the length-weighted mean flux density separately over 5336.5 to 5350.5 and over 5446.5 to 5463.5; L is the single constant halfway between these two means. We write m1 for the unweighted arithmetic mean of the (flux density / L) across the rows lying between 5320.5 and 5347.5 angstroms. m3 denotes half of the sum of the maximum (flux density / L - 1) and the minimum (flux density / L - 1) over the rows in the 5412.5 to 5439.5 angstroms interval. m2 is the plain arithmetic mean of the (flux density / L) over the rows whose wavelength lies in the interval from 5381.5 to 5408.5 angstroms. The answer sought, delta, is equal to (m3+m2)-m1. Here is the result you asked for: -0.005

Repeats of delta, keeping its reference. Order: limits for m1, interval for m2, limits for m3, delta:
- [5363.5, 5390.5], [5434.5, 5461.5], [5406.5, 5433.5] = 0.014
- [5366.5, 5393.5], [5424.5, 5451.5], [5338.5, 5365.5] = 0.049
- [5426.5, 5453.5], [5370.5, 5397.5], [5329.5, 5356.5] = -0.017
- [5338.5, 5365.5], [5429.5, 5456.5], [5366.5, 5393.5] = 0.001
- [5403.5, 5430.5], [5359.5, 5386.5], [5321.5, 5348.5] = 0.002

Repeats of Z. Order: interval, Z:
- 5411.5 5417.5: 4.66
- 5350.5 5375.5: 4.99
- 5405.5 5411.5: 4.53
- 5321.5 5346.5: 4.81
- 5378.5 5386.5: 4.96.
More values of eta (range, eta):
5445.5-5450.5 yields 0.81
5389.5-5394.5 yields 0.34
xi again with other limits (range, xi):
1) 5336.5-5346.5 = 5341.0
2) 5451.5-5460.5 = 5457.0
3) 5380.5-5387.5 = 5381.0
